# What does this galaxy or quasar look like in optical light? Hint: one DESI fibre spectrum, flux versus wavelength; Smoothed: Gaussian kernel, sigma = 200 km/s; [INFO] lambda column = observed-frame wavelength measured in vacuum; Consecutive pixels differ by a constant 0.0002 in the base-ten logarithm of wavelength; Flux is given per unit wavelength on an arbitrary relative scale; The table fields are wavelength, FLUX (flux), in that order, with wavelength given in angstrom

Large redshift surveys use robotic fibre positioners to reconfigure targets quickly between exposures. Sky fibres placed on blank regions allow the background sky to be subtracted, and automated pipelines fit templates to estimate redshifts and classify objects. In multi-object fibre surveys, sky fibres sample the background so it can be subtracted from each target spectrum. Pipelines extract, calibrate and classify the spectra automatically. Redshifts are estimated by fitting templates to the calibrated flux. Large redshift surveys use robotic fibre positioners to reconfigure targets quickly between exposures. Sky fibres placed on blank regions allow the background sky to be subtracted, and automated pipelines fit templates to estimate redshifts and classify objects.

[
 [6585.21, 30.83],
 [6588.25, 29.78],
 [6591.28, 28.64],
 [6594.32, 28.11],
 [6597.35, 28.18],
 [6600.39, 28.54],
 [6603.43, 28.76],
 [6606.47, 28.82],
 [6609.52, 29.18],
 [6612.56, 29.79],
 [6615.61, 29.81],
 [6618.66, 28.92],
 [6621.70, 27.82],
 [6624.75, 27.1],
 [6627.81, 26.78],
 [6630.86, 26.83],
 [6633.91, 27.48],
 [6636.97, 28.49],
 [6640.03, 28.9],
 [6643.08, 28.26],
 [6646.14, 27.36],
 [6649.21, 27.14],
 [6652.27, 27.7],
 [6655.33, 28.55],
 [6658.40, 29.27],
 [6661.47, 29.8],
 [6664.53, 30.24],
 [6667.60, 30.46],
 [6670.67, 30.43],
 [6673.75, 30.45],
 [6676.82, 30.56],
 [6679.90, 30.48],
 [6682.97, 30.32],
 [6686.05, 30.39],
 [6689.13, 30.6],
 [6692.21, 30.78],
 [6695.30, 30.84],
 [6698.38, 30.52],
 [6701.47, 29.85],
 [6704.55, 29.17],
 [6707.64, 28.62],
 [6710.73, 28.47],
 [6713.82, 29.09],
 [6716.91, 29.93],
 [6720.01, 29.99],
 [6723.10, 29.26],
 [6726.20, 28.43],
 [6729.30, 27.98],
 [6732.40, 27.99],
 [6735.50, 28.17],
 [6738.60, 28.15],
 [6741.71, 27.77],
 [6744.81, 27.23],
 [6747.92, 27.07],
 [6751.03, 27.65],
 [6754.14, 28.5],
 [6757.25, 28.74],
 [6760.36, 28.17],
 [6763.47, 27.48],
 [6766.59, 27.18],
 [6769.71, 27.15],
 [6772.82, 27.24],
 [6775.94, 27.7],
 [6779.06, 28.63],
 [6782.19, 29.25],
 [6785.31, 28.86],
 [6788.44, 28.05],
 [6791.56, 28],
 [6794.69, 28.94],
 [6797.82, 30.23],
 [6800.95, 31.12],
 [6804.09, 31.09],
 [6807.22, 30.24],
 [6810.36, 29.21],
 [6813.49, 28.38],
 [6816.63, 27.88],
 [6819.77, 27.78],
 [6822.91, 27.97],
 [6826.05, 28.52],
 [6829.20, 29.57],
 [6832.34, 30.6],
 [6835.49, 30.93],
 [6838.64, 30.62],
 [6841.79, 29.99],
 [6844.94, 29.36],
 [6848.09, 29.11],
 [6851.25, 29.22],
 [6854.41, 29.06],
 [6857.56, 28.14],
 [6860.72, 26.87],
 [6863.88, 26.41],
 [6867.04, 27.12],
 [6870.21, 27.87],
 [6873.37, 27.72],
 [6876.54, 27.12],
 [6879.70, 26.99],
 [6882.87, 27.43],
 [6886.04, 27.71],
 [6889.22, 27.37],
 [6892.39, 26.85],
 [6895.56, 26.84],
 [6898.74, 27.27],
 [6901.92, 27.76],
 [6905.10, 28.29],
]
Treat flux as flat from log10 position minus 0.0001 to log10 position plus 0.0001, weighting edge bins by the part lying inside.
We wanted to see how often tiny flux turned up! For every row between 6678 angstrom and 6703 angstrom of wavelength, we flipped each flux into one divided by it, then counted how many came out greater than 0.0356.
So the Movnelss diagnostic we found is 0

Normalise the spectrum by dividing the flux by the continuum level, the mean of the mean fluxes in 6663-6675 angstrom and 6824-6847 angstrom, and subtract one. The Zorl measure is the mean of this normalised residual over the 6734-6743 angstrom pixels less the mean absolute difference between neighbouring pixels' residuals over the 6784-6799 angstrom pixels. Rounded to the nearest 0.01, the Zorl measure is -0.10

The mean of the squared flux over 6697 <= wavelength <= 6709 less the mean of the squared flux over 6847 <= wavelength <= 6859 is 39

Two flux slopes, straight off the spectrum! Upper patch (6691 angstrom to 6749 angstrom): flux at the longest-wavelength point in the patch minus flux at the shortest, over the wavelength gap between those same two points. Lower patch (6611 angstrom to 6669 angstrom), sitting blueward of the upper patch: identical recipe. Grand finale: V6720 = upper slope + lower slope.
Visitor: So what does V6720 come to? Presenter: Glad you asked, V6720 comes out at -0.054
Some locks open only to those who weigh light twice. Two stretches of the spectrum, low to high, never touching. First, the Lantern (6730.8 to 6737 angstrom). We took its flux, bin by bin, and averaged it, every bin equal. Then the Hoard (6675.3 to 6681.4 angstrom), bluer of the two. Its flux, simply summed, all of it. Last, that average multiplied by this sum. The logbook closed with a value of 1714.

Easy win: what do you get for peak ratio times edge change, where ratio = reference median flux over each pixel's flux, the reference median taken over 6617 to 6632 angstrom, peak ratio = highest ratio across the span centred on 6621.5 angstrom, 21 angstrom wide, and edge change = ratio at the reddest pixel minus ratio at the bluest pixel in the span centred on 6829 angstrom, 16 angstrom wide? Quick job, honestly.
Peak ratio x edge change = -0.09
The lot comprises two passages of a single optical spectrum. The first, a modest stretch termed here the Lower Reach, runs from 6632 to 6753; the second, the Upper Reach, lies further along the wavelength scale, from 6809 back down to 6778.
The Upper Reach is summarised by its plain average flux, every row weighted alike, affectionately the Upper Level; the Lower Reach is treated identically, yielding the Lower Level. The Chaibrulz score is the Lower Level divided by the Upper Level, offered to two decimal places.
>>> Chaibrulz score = 0.99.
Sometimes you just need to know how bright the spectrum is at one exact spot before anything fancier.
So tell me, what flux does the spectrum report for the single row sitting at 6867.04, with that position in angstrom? 27.12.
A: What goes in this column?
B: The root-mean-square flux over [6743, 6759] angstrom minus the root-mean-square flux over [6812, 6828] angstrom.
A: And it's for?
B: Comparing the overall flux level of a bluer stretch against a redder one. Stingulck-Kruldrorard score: -0.3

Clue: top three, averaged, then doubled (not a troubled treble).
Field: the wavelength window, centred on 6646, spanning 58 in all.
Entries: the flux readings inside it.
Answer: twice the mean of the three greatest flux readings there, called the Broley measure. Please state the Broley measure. 60.9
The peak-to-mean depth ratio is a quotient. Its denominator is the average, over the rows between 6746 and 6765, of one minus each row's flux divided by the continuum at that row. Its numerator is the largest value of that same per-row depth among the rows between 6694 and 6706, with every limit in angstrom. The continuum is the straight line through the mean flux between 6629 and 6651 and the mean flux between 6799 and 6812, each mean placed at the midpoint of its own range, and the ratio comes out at -0.2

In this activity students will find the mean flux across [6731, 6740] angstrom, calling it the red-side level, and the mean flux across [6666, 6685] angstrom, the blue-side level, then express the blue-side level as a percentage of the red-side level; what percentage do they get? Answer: 108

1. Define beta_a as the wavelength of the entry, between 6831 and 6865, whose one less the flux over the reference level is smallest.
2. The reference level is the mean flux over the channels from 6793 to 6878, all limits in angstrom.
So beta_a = 6835.49 angstrom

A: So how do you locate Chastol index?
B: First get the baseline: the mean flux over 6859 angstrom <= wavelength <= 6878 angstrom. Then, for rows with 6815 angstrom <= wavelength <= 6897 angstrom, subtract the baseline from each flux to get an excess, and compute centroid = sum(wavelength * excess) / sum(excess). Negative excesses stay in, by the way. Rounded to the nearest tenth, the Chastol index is 6839.0 angstrom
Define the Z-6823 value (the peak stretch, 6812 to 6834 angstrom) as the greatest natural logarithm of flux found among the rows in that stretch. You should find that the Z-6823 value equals 3.42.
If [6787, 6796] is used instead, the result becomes 3.37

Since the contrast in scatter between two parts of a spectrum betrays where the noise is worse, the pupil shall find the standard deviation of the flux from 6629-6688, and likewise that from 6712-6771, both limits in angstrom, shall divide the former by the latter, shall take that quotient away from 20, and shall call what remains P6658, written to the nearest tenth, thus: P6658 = 18.5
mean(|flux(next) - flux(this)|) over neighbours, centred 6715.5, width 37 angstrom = 0.508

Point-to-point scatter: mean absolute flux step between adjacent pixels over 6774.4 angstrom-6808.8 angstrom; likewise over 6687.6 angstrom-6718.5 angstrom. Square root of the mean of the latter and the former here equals 0.75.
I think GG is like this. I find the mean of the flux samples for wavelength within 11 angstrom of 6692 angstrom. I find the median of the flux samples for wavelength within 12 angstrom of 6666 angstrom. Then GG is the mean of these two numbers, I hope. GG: 30.4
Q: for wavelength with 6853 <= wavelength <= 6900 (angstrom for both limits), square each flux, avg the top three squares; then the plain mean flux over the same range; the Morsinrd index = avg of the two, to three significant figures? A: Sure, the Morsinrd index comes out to 416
